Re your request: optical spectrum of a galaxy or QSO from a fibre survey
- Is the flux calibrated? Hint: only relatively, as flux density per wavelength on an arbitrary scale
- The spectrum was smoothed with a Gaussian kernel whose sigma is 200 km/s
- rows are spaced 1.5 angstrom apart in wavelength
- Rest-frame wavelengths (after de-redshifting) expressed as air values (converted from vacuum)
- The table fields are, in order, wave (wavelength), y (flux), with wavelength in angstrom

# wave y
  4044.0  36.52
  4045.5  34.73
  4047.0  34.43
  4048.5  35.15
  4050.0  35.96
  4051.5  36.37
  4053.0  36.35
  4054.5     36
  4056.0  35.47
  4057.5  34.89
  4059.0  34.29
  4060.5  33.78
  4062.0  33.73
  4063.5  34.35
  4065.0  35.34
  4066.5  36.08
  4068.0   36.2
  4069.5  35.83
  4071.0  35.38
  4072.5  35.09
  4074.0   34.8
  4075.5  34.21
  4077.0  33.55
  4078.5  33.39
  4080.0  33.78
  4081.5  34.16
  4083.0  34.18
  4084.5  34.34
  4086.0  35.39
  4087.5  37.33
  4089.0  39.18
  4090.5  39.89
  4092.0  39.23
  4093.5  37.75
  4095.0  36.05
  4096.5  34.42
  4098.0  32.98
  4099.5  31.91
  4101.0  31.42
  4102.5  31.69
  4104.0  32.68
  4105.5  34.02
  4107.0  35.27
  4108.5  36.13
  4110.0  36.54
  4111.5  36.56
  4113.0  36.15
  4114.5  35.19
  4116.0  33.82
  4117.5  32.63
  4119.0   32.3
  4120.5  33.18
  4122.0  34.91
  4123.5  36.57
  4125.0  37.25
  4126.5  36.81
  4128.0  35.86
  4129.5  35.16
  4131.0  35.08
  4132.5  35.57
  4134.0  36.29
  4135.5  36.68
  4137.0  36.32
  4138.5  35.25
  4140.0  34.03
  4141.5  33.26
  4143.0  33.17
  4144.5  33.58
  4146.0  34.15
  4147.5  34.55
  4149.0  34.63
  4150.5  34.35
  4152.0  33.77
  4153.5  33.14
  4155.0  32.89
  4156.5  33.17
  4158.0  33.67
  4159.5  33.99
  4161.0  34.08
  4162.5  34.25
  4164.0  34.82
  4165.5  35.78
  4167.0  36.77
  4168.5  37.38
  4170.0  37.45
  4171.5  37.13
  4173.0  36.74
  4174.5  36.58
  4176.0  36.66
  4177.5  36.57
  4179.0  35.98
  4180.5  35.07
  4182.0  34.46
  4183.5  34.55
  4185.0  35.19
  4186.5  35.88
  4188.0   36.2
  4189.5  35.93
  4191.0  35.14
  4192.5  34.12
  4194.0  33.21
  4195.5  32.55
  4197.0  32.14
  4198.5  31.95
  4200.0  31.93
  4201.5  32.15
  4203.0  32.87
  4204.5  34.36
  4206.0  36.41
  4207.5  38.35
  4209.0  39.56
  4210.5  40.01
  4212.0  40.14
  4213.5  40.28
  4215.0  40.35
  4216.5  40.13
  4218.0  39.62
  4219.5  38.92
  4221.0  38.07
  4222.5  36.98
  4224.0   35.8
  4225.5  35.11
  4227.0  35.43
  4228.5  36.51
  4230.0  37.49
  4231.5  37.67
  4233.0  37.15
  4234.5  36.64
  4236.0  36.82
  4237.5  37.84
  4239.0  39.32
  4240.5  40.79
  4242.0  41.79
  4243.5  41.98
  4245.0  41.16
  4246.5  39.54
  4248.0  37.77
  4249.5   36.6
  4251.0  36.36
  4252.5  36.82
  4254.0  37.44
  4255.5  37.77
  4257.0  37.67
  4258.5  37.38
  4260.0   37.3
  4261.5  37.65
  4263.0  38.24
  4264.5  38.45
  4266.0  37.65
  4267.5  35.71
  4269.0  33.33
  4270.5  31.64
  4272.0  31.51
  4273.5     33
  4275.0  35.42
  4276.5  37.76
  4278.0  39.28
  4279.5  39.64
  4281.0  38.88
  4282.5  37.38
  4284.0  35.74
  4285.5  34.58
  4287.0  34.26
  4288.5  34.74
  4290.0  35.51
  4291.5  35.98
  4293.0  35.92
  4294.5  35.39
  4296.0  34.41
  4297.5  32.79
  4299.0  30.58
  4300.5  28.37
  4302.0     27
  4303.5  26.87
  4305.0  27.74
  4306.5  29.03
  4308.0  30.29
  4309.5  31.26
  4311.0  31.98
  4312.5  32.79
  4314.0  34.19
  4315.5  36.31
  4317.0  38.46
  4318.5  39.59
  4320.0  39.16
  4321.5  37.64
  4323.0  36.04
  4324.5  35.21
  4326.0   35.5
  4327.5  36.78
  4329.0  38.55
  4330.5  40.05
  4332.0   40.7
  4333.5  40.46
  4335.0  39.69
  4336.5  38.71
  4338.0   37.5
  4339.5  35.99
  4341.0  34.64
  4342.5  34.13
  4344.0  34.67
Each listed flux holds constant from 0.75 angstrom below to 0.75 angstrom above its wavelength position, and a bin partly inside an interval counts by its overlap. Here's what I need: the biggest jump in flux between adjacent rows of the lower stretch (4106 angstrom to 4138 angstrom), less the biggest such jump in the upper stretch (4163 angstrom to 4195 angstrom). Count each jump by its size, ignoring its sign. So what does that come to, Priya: 0.7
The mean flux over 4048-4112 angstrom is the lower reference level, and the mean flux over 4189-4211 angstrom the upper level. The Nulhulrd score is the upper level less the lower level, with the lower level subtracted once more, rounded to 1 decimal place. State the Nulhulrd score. -35.6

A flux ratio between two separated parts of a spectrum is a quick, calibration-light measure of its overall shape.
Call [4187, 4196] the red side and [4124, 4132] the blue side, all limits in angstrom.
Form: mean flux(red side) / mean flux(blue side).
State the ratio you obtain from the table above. 0.96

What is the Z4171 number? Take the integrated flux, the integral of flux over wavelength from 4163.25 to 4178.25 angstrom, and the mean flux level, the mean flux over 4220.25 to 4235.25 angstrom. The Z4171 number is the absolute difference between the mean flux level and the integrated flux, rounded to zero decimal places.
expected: 512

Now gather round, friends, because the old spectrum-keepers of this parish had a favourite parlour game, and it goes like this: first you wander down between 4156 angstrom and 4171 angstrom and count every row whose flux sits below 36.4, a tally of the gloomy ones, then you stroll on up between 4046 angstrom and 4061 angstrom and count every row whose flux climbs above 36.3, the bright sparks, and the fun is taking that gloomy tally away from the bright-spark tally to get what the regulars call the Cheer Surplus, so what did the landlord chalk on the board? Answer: -5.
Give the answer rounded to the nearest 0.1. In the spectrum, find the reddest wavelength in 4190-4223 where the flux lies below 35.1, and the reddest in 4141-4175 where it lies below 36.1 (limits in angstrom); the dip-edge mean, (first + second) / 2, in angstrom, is 4185.0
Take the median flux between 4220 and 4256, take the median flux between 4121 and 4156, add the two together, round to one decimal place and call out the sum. 72.4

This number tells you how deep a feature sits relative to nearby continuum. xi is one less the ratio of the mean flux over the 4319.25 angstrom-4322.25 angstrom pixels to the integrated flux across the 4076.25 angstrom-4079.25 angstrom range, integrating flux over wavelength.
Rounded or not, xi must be 0.62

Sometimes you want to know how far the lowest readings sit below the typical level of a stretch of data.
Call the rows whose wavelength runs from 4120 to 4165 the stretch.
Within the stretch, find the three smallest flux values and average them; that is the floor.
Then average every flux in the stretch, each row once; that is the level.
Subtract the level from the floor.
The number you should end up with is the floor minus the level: -1.6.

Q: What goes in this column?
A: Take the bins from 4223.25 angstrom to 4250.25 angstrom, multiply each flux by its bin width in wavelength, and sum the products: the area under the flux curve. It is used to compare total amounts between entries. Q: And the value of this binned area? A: 1028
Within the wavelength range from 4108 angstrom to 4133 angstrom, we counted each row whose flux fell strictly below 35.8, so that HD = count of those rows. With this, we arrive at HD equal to 9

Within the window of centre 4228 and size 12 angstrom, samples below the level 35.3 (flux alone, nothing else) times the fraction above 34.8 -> 1.0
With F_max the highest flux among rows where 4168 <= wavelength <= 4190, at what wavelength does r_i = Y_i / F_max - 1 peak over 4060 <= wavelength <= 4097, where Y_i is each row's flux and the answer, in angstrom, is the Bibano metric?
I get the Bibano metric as 4090.5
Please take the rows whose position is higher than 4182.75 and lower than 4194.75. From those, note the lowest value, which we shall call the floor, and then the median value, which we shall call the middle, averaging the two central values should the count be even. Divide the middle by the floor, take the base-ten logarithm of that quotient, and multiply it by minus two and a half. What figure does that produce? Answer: -0.062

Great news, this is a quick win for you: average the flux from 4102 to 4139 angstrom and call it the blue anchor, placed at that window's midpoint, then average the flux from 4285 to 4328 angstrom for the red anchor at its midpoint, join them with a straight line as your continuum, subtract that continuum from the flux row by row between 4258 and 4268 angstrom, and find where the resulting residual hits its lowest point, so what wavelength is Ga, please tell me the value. 4267.5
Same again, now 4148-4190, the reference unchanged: 4155.0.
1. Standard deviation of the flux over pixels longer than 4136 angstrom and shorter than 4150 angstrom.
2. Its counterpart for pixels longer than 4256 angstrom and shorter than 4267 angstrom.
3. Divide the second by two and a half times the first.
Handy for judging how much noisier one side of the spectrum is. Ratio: 0.17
